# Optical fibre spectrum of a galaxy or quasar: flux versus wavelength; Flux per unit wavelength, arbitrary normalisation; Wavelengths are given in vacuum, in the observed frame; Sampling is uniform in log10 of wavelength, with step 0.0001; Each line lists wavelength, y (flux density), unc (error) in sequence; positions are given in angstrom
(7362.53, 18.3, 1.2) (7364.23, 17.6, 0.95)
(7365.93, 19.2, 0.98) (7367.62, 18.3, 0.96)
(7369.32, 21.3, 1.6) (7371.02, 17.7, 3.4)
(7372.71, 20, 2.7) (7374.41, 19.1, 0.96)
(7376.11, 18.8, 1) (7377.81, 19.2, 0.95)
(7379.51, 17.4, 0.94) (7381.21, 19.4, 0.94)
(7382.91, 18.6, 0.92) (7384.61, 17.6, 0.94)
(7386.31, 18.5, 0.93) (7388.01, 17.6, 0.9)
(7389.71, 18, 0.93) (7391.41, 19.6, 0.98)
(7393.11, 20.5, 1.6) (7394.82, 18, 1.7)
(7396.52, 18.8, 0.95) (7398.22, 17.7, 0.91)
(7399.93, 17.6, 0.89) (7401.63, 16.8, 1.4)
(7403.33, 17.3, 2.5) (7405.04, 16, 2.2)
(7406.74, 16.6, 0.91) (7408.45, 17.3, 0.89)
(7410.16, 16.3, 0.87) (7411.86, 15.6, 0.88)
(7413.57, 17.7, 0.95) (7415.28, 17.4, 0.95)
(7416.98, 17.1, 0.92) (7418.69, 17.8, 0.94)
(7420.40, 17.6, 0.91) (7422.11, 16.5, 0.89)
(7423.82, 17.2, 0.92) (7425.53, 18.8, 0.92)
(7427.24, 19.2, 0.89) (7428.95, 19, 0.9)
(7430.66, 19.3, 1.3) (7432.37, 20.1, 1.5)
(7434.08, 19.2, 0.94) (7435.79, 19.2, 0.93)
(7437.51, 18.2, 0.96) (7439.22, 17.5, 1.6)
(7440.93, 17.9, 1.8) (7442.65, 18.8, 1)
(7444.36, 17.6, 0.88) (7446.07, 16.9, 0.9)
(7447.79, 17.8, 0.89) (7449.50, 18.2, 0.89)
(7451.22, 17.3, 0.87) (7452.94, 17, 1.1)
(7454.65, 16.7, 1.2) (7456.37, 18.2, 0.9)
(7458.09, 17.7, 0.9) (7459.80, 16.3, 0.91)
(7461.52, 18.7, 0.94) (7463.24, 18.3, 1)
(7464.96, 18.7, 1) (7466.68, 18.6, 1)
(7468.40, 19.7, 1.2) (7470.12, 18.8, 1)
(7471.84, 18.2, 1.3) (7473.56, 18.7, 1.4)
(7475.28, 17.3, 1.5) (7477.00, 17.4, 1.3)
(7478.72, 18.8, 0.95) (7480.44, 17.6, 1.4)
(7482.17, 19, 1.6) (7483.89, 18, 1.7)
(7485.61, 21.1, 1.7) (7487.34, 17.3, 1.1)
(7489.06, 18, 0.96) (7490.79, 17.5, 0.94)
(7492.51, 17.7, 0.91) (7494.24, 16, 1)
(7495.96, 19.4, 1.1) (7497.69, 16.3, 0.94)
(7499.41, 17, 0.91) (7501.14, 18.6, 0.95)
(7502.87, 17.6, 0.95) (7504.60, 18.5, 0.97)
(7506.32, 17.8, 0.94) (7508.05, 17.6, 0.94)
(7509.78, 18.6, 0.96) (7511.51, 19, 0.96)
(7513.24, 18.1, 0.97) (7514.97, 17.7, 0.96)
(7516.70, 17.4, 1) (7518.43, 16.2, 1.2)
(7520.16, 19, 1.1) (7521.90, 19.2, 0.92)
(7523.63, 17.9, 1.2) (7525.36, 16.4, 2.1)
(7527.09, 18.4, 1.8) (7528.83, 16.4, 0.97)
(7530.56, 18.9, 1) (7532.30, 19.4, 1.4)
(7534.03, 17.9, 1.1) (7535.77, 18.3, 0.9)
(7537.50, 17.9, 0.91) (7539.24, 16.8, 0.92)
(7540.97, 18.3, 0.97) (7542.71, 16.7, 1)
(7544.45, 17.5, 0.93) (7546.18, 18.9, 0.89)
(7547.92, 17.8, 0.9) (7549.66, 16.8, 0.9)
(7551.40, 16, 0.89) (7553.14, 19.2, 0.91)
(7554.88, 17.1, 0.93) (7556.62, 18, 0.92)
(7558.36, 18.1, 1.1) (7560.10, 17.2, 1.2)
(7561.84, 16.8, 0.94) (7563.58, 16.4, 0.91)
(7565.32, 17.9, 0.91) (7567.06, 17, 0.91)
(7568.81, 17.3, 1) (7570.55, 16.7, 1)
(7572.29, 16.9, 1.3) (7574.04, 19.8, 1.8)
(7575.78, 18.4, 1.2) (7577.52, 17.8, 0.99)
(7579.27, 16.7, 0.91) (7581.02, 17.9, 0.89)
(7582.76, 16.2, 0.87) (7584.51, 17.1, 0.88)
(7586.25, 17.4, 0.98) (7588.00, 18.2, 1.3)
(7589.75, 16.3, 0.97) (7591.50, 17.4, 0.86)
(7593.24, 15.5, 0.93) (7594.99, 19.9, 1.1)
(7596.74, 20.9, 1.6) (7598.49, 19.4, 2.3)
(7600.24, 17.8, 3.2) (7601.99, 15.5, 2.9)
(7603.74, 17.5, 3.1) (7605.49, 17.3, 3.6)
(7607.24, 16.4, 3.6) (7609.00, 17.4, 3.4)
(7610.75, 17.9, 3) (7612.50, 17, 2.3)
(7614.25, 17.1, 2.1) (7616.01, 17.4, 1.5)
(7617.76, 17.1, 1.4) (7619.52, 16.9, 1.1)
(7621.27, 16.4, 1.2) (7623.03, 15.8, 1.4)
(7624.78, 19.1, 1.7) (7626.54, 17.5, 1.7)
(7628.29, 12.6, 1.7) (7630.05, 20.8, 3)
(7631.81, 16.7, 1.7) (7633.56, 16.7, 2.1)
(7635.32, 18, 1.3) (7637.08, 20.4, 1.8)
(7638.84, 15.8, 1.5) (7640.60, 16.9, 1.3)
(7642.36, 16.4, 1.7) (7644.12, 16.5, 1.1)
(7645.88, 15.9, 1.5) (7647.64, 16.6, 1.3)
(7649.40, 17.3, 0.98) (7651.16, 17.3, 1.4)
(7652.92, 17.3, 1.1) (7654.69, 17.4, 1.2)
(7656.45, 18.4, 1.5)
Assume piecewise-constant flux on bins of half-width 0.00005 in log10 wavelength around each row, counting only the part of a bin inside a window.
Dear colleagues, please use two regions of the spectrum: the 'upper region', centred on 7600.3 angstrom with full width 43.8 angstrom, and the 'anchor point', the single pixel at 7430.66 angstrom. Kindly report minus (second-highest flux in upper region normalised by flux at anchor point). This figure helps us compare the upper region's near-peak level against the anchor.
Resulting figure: -1.03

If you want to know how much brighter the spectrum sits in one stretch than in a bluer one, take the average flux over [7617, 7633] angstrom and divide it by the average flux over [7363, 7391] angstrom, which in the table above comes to 0.91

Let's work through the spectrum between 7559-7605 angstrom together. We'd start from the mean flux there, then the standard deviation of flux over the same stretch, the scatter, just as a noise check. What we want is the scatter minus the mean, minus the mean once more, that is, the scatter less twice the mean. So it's -33.8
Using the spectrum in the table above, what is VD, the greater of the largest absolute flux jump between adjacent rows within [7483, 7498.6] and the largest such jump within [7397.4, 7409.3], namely 3.8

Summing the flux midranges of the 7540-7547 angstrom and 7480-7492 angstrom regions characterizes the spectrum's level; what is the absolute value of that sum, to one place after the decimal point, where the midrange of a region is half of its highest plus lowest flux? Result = 37.0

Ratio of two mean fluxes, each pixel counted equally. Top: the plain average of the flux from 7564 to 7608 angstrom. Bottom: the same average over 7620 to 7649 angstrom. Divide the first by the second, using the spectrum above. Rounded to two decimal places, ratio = 1.03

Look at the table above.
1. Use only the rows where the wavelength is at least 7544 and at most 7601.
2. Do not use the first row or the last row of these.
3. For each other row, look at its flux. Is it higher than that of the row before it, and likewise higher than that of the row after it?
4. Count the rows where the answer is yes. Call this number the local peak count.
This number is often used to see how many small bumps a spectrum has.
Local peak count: 10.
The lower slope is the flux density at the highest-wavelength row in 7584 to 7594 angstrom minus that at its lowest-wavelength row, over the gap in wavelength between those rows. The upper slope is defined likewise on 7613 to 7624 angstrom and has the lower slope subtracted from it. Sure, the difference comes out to 0.0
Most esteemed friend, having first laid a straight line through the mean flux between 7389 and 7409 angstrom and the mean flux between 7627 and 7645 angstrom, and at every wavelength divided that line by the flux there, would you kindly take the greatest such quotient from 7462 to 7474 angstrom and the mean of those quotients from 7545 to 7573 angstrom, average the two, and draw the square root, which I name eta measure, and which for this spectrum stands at 0.992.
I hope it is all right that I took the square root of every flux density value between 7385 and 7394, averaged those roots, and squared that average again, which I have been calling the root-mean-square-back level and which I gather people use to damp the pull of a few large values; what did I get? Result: 18.8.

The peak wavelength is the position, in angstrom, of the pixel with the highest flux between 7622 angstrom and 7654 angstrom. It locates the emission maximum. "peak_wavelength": 7630.05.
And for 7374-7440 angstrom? 7393.11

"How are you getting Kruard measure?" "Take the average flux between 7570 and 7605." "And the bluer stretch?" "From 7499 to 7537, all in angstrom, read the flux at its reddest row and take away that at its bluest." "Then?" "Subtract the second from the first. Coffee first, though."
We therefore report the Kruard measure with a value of 16.4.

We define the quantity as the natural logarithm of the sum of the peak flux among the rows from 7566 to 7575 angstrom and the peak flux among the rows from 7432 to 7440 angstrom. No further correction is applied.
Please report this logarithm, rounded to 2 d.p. 3.69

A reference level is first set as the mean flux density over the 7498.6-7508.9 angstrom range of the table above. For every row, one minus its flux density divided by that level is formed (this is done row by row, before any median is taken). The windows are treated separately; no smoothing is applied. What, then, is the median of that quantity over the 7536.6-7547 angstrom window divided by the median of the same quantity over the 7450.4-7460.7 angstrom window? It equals 0.2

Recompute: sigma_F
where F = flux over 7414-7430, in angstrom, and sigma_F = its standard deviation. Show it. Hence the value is 0.9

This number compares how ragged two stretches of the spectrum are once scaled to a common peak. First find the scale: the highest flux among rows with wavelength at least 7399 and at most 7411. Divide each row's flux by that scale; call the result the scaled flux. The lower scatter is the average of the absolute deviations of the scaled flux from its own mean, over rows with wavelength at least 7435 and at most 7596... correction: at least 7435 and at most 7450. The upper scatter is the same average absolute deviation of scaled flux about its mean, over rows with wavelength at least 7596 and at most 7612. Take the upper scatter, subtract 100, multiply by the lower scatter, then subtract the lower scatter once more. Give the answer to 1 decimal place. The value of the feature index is -3.0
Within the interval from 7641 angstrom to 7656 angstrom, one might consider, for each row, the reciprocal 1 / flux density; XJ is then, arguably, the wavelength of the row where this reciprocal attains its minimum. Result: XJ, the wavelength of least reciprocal 7654.69 angstrom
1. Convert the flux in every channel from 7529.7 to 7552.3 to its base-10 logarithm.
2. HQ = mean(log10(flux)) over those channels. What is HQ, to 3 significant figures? 1.25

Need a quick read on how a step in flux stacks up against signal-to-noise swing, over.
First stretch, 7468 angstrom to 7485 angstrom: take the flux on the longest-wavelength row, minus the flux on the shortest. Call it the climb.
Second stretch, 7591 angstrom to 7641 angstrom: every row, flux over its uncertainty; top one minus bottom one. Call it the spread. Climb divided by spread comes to -0.11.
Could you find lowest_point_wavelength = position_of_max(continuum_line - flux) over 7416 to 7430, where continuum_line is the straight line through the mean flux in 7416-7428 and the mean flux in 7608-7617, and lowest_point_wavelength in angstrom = 7422.11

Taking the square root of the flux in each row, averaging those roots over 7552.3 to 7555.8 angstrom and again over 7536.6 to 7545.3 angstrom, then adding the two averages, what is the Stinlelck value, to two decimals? 8.43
